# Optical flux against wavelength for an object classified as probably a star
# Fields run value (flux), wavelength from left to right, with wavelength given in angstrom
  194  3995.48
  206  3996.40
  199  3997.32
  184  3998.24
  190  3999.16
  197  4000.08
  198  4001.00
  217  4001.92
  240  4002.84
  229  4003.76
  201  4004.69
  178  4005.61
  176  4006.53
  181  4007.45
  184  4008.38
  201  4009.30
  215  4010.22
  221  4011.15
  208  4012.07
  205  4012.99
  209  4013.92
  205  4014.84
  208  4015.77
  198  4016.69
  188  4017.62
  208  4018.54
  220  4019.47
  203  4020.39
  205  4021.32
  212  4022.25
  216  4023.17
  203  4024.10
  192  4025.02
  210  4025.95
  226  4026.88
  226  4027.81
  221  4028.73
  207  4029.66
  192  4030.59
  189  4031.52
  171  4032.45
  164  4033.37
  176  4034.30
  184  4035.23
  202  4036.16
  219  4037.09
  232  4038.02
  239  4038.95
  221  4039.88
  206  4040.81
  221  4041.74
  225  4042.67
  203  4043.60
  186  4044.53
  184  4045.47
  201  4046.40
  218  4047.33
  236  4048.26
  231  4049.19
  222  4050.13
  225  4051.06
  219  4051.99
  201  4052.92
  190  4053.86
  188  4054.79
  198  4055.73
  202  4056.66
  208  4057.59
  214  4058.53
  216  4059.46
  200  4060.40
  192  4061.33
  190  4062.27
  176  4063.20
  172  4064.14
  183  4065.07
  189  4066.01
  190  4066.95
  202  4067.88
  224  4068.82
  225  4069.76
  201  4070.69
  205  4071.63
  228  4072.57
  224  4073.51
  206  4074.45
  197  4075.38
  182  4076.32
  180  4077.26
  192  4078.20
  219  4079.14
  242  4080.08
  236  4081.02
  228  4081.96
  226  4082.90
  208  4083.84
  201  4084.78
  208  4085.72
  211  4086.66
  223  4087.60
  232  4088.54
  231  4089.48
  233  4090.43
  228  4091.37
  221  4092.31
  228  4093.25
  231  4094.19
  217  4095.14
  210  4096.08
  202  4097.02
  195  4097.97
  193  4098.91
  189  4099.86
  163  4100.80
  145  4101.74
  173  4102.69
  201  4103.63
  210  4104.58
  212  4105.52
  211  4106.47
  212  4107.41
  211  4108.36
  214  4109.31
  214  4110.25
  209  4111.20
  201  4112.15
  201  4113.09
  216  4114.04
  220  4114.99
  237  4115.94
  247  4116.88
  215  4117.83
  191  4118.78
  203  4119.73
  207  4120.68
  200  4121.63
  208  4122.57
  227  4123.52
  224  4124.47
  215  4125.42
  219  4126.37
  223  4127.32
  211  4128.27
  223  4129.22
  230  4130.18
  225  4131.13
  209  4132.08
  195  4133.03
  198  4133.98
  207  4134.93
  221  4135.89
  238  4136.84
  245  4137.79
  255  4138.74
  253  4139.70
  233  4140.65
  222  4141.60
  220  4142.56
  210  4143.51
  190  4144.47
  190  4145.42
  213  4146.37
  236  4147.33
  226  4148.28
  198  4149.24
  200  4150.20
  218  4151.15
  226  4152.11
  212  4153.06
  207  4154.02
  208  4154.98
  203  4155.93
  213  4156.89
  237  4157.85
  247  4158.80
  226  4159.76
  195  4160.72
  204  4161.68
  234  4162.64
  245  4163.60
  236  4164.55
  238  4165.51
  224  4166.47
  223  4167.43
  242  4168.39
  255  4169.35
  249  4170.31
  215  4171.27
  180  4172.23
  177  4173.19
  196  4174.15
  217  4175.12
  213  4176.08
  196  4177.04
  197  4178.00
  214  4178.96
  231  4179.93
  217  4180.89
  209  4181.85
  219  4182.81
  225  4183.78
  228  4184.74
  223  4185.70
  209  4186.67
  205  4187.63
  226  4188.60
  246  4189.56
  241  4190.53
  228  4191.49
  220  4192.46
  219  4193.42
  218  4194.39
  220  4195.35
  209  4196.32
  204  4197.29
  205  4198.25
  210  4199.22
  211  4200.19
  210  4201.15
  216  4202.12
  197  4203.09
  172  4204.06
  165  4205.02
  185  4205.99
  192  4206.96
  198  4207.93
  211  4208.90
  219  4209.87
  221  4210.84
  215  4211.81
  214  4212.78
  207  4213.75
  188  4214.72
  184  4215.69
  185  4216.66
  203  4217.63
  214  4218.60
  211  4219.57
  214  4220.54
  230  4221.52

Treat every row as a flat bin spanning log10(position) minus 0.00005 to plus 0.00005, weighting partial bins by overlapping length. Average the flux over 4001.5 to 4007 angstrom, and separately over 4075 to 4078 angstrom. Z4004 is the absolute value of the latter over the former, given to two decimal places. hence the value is 0.90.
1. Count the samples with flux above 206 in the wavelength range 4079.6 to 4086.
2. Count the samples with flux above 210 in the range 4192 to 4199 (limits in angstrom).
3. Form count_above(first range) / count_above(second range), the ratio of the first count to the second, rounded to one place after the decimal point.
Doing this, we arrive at 1.5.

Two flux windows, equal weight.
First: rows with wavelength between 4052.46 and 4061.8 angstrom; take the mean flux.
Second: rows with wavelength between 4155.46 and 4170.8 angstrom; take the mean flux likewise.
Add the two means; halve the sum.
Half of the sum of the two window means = 215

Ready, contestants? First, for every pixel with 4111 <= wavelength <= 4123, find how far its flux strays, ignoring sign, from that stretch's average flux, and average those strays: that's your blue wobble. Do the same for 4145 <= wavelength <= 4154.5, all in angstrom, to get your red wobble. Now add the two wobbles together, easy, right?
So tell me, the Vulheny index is 23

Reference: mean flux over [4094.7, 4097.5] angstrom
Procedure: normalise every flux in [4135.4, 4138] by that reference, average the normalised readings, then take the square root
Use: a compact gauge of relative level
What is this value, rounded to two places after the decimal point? 1.06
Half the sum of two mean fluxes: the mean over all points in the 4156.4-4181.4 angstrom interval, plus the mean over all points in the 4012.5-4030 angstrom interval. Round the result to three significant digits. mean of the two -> 214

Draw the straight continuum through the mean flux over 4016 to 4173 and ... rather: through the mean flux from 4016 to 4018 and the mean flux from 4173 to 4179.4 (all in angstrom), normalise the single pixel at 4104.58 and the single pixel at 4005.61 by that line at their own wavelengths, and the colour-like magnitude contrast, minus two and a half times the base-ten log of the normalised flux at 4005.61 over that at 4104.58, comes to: 0.15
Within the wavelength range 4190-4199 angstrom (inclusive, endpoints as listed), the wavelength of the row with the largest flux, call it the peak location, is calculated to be 4190.53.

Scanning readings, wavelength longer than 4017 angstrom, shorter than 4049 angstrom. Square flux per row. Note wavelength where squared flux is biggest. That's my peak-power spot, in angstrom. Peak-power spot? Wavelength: 4038.95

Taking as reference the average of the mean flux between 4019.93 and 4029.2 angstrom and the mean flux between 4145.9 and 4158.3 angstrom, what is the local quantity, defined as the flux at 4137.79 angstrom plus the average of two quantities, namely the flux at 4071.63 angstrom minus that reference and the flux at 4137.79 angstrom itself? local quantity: 363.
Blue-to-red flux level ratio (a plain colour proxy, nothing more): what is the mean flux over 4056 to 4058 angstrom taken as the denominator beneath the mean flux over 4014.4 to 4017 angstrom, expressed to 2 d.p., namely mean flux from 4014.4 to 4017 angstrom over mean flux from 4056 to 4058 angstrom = 0.99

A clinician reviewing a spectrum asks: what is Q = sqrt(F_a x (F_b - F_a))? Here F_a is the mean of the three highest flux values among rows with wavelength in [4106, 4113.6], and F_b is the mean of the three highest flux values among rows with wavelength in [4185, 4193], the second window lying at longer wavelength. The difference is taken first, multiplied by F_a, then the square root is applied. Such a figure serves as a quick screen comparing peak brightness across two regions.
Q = 73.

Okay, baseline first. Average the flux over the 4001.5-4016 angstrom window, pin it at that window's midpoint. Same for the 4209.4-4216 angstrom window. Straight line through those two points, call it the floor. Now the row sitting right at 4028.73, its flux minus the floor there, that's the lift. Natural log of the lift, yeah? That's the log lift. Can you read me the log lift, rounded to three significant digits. 2.77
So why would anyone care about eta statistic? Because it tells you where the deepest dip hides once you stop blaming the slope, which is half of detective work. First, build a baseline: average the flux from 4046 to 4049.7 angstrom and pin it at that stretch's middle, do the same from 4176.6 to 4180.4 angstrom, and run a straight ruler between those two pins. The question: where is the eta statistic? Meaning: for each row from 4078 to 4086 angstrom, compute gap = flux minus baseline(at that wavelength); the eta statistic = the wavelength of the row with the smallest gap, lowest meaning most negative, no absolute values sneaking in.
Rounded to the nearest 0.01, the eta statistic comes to 4078.20 angstrom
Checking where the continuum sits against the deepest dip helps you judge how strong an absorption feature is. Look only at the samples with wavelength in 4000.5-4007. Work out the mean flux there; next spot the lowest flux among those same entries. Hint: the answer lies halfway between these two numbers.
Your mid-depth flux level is 191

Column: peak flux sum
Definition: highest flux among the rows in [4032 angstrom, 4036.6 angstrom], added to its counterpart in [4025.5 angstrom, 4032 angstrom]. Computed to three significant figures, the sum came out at 428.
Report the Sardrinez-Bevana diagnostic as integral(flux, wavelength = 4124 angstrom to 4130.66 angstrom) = 1468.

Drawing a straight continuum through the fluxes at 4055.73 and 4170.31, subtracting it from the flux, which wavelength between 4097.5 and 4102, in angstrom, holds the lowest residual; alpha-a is 4101.74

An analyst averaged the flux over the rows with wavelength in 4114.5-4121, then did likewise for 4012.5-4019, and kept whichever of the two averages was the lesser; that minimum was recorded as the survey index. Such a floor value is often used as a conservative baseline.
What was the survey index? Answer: 203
